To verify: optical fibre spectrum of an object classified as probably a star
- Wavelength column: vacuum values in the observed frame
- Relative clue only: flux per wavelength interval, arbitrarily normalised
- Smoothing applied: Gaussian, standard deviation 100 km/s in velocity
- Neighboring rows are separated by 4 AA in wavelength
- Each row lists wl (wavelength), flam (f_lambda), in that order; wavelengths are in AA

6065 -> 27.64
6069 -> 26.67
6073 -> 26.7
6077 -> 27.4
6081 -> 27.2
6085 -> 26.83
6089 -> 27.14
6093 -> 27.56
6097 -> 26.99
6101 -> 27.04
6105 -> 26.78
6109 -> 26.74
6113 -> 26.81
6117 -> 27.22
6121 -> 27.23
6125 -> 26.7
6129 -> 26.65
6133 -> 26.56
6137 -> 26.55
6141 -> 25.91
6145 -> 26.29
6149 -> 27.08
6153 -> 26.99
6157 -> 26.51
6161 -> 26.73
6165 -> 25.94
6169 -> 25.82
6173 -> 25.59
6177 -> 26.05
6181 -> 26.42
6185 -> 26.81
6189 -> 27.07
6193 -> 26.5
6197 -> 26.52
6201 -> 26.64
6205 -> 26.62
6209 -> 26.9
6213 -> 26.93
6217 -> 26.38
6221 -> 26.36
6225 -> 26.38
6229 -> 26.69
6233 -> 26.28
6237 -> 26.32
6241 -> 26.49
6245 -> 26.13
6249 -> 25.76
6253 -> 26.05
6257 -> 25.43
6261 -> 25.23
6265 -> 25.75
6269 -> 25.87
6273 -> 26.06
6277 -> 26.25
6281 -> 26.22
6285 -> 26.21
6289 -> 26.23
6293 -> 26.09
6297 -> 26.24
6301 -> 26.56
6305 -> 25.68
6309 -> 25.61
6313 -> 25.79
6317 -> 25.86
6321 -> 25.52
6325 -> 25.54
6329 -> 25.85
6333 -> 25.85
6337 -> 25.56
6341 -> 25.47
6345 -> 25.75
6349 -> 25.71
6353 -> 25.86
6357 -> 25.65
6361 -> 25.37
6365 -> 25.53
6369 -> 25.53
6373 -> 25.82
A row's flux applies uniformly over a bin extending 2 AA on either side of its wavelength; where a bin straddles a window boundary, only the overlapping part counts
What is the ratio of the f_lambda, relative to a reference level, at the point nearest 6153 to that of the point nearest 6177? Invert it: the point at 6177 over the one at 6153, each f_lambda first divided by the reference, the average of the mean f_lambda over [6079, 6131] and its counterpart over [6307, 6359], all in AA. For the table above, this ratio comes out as 0.97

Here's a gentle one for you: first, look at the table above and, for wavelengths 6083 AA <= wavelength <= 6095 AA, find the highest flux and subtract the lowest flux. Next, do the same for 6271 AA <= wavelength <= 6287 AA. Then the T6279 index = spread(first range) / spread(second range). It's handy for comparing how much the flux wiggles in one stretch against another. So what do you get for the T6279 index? 3.8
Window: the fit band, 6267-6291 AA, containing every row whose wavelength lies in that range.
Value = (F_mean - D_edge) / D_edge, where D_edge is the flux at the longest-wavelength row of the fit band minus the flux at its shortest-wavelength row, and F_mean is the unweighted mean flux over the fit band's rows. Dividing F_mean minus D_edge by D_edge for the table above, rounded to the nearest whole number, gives 72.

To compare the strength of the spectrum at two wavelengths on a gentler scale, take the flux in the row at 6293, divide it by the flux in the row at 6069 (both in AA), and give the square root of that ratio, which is 0.989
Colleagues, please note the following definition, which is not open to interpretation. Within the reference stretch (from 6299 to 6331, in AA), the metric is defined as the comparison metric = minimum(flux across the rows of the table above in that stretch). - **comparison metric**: 25.52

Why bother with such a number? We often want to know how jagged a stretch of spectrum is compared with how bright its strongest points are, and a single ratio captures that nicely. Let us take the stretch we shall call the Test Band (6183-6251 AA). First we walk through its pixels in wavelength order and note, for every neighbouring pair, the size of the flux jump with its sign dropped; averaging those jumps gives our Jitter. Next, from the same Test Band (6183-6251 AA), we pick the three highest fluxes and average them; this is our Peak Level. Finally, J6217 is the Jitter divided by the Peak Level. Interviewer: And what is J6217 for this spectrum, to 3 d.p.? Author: 0.008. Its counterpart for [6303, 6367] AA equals 0.006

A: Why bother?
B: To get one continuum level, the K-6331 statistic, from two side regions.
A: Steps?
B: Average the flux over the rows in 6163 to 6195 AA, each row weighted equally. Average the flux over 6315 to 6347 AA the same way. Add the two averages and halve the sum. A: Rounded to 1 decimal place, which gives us 26.0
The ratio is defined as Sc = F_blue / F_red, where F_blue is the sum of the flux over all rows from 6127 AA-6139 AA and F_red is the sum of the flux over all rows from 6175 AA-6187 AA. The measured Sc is 1.01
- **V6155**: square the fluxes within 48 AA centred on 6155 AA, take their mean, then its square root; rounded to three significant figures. 26.3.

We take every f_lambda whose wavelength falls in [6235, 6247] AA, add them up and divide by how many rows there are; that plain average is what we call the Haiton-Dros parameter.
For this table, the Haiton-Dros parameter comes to 26.31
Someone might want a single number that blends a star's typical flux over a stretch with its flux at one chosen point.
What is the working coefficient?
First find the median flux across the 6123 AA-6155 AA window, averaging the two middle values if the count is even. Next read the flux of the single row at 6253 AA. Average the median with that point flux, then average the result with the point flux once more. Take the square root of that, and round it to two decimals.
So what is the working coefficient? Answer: 5.12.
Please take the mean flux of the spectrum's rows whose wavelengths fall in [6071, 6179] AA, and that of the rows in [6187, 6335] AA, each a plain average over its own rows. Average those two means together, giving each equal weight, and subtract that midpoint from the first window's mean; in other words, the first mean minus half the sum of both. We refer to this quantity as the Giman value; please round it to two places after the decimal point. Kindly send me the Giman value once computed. 0.27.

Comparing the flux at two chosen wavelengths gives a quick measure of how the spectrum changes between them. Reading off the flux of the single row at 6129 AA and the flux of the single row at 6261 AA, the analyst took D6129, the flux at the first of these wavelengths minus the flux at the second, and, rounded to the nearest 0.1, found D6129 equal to 1.4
